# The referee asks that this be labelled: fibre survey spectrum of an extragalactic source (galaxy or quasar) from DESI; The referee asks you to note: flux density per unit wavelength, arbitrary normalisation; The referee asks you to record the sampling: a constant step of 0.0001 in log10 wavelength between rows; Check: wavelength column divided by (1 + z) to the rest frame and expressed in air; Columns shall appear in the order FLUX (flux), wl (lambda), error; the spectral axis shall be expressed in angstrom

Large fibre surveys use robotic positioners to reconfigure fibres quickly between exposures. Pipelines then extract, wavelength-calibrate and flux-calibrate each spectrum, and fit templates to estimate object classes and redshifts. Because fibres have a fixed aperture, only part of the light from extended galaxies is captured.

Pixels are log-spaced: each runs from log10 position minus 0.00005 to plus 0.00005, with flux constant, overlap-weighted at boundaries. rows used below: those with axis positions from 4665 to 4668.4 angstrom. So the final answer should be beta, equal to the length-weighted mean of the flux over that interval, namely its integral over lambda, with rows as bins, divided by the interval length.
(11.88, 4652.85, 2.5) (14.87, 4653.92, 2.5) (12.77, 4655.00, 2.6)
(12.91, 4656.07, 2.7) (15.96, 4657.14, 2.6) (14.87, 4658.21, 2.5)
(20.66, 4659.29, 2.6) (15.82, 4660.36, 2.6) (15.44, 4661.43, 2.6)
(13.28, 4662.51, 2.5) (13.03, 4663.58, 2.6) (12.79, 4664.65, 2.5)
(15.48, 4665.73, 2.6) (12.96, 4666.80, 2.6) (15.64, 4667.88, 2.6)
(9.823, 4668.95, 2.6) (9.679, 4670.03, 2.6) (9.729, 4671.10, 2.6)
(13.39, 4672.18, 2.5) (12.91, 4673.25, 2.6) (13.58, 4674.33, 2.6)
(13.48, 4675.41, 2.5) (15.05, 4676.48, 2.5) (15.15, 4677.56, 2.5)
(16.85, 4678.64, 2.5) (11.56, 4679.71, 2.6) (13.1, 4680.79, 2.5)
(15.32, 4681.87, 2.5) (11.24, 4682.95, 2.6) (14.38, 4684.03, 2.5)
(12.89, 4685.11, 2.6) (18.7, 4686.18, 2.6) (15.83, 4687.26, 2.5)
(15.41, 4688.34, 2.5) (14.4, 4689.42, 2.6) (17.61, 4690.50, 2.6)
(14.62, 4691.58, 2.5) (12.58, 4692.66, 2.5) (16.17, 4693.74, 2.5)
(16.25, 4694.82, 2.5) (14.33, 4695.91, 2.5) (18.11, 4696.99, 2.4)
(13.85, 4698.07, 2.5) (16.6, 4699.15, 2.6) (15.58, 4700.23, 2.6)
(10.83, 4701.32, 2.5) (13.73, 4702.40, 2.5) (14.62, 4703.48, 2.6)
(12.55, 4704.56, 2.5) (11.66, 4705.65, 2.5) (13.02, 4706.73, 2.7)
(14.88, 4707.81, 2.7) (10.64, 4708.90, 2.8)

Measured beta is 14.6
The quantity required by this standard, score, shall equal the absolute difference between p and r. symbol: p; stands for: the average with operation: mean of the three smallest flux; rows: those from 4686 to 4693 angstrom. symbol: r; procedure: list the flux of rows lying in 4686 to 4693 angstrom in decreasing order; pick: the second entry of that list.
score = 3.7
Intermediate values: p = 13.9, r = 17.61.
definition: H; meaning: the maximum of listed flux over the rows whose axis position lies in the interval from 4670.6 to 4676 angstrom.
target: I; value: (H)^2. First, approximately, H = 13.58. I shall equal 184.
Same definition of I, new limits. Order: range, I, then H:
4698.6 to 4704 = 276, 16.6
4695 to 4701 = 328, 18.11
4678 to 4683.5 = 284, 16.85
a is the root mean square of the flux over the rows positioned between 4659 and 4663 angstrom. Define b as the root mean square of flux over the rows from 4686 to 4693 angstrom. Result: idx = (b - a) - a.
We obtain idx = -17.3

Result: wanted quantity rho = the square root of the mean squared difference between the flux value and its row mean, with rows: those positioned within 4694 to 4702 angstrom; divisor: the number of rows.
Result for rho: 2.18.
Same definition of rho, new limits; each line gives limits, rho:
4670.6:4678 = 1.67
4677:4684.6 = 1.92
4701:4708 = 1.38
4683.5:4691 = 1.85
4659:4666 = 2.52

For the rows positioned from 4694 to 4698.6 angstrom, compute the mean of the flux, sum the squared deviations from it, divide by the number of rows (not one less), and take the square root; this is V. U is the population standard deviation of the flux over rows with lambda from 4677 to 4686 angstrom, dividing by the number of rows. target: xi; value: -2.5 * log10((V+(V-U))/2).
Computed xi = 0.28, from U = 1.8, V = 1.7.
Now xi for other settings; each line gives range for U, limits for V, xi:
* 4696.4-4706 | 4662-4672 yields -0.08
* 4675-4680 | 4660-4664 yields 1.12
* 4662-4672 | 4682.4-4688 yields -0.41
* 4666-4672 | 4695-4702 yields -0.11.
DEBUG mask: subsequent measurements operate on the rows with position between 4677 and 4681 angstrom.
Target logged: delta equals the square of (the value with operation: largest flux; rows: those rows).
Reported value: 284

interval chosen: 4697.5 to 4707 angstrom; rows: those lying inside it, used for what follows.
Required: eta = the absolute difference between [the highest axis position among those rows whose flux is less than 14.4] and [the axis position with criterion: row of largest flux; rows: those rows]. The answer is 7.6 angstrom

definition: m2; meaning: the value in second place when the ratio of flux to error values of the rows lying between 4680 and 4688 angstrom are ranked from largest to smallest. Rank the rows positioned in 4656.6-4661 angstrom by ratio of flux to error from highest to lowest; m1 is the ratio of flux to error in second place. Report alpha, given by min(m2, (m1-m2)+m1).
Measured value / 5.94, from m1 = 6.14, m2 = 6.33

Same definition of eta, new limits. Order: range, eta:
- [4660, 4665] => 4.3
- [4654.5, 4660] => 3.2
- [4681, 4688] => 1.1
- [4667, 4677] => 7.5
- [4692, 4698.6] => 1.1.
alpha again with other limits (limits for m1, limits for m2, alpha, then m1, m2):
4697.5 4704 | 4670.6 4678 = 5.96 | 5.99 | 6.02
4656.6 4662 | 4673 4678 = 6.02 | 6.14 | 6.02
